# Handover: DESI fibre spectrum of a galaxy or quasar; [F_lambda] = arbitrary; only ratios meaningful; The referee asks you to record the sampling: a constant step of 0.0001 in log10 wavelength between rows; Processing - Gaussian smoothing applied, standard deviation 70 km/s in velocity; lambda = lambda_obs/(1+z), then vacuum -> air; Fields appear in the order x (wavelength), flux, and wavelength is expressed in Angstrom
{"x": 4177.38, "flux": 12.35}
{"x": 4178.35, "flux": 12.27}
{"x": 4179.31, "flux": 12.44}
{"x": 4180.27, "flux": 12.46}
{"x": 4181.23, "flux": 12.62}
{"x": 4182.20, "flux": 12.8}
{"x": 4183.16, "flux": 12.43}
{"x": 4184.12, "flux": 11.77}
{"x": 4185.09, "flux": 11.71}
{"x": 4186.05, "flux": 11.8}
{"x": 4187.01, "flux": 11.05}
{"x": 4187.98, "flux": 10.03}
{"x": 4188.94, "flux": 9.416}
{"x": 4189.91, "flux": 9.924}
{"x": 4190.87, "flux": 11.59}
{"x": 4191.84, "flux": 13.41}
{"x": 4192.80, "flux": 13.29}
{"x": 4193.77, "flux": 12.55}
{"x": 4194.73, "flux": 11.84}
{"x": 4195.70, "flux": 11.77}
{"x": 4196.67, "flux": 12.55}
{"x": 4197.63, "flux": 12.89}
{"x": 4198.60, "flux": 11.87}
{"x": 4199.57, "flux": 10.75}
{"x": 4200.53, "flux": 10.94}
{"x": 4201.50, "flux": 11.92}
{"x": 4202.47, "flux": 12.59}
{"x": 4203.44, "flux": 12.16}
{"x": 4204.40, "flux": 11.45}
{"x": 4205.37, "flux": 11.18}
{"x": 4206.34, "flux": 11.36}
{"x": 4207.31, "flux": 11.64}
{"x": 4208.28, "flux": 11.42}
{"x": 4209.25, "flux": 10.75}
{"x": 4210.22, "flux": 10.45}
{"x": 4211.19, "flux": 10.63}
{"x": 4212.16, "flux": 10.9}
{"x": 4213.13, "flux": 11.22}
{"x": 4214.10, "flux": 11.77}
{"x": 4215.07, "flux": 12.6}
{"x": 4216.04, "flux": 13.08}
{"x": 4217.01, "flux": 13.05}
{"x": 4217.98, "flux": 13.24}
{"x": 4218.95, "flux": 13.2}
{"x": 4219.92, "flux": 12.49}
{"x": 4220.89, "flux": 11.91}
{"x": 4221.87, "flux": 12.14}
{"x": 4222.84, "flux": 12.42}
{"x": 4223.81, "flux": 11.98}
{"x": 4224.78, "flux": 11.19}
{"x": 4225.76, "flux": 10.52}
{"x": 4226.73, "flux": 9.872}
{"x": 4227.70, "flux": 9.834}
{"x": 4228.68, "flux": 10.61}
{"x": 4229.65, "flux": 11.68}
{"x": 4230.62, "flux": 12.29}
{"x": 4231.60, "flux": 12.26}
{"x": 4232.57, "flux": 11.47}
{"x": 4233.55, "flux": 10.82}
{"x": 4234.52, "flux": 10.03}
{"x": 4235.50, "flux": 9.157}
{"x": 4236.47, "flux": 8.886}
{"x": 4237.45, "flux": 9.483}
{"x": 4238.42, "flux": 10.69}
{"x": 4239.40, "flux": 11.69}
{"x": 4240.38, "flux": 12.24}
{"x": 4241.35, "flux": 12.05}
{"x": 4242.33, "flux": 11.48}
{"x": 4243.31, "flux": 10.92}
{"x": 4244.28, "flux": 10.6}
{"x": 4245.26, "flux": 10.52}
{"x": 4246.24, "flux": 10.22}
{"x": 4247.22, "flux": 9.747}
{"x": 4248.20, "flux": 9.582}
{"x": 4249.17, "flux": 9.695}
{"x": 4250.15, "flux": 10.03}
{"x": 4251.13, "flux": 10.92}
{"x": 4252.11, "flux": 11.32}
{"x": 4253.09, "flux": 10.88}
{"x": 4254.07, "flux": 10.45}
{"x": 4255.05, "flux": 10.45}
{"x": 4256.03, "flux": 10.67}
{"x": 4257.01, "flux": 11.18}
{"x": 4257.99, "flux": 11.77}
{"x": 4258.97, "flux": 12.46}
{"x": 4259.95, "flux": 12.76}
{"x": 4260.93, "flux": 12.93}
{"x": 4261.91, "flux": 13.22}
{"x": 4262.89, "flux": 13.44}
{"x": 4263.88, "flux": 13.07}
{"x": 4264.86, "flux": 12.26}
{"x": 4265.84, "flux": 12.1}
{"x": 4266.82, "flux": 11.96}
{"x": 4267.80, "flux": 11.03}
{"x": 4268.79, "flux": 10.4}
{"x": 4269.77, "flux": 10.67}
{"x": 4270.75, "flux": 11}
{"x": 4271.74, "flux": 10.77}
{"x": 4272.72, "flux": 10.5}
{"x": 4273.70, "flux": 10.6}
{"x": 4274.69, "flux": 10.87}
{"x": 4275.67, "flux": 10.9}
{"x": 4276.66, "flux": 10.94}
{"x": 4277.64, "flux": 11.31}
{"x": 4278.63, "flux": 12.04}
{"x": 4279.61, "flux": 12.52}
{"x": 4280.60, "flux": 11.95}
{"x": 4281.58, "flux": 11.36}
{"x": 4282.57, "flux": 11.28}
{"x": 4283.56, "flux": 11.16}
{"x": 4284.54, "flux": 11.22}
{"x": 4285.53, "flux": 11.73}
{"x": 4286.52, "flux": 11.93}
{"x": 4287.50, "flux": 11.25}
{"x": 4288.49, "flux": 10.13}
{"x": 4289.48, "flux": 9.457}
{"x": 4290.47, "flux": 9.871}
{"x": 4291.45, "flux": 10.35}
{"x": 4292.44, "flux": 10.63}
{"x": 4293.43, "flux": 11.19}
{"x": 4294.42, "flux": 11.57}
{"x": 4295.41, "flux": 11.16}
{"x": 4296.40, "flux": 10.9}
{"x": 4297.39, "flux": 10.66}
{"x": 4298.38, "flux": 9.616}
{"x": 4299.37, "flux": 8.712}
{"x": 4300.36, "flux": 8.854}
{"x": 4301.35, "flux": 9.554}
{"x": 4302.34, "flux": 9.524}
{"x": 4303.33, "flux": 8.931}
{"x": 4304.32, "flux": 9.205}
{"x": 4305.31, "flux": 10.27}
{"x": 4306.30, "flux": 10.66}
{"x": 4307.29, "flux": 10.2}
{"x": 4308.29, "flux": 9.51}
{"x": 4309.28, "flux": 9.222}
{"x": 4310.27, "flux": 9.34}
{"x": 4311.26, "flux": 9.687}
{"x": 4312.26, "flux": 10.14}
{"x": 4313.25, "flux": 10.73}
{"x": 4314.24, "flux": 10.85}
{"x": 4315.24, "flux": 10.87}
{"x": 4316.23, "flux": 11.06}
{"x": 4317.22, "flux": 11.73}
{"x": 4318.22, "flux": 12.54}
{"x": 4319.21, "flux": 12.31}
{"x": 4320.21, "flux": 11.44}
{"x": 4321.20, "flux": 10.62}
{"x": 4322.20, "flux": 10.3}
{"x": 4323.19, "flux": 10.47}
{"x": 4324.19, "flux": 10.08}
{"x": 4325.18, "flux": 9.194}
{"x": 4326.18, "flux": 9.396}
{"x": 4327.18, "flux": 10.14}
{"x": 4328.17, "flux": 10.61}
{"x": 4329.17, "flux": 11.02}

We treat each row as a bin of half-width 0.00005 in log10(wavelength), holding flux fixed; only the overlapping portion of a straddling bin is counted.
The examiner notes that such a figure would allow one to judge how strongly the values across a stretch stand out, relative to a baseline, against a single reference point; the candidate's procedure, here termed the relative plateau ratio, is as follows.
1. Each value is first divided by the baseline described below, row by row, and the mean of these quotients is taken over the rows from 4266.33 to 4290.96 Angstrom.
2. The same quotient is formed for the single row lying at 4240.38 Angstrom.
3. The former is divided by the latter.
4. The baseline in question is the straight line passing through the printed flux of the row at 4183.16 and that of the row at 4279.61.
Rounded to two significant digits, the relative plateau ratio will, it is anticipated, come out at 0.90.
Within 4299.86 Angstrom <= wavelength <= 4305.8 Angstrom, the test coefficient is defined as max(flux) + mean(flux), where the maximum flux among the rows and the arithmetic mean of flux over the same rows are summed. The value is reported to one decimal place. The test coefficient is 19.7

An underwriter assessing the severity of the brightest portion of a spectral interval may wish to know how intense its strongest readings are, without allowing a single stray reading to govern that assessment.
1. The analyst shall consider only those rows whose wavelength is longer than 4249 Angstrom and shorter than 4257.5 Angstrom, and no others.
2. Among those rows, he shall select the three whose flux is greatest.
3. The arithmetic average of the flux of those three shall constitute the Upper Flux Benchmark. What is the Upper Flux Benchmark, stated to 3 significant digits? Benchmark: 11.1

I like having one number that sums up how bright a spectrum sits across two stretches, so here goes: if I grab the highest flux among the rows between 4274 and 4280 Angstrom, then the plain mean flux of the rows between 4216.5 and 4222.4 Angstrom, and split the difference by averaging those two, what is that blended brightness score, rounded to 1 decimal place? 12.6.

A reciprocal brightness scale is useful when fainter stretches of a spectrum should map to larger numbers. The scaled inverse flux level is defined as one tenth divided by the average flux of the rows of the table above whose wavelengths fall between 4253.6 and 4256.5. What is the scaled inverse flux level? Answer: 0.0095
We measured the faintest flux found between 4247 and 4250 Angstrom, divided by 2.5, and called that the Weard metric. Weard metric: 3.83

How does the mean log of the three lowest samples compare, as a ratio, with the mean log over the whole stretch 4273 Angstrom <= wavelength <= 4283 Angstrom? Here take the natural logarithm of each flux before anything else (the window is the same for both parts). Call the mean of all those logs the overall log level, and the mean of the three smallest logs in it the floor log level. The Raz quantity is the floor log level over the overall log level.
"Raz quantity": 0.979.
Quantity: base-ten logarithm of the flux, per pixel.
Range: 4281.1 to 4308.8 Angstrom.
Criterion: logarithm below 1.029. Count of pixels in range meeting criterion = 17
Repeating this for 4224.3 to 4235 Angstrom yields 5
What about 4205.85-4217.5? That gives 2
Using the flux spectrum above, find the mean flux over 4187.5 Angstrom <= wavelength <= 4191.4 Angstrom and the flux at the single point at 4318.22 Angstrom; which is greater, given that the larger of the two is 12.5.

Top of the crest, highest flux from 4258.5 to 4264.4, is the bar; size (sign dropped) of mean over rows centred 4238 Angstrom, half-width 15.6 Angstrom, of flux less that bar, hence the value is 2.7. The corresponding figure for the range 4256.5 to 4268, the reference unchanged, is 1.1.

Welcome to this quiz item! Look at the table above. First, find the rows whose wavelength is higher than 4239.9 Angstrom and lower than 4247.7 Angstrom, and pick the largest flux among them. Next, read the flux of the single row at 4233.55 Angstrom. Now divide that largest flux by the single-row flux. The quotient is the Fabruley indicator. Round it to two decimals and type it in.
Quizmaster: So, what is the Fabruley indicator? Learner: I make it 1.13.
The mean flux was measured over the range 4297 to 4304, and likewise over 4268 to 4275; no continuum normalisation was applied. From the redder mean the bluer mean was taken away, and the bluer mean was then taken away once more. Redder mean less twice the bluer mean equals -12.0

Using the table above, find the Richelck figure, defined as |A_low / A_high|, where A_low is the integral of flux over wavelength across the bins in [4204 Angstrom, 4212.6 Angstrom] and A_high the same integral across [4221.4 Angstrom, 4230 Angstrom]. 0.99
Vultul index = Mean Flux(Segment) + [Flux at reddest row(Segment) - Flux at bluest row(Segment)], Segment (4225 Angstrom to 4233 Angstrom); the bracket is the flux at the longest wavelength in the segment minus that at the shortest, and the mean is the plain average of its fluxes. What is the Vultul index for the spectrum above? 12.0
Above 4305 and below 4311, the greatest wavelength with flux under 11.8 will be 4310.27 Angstrom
